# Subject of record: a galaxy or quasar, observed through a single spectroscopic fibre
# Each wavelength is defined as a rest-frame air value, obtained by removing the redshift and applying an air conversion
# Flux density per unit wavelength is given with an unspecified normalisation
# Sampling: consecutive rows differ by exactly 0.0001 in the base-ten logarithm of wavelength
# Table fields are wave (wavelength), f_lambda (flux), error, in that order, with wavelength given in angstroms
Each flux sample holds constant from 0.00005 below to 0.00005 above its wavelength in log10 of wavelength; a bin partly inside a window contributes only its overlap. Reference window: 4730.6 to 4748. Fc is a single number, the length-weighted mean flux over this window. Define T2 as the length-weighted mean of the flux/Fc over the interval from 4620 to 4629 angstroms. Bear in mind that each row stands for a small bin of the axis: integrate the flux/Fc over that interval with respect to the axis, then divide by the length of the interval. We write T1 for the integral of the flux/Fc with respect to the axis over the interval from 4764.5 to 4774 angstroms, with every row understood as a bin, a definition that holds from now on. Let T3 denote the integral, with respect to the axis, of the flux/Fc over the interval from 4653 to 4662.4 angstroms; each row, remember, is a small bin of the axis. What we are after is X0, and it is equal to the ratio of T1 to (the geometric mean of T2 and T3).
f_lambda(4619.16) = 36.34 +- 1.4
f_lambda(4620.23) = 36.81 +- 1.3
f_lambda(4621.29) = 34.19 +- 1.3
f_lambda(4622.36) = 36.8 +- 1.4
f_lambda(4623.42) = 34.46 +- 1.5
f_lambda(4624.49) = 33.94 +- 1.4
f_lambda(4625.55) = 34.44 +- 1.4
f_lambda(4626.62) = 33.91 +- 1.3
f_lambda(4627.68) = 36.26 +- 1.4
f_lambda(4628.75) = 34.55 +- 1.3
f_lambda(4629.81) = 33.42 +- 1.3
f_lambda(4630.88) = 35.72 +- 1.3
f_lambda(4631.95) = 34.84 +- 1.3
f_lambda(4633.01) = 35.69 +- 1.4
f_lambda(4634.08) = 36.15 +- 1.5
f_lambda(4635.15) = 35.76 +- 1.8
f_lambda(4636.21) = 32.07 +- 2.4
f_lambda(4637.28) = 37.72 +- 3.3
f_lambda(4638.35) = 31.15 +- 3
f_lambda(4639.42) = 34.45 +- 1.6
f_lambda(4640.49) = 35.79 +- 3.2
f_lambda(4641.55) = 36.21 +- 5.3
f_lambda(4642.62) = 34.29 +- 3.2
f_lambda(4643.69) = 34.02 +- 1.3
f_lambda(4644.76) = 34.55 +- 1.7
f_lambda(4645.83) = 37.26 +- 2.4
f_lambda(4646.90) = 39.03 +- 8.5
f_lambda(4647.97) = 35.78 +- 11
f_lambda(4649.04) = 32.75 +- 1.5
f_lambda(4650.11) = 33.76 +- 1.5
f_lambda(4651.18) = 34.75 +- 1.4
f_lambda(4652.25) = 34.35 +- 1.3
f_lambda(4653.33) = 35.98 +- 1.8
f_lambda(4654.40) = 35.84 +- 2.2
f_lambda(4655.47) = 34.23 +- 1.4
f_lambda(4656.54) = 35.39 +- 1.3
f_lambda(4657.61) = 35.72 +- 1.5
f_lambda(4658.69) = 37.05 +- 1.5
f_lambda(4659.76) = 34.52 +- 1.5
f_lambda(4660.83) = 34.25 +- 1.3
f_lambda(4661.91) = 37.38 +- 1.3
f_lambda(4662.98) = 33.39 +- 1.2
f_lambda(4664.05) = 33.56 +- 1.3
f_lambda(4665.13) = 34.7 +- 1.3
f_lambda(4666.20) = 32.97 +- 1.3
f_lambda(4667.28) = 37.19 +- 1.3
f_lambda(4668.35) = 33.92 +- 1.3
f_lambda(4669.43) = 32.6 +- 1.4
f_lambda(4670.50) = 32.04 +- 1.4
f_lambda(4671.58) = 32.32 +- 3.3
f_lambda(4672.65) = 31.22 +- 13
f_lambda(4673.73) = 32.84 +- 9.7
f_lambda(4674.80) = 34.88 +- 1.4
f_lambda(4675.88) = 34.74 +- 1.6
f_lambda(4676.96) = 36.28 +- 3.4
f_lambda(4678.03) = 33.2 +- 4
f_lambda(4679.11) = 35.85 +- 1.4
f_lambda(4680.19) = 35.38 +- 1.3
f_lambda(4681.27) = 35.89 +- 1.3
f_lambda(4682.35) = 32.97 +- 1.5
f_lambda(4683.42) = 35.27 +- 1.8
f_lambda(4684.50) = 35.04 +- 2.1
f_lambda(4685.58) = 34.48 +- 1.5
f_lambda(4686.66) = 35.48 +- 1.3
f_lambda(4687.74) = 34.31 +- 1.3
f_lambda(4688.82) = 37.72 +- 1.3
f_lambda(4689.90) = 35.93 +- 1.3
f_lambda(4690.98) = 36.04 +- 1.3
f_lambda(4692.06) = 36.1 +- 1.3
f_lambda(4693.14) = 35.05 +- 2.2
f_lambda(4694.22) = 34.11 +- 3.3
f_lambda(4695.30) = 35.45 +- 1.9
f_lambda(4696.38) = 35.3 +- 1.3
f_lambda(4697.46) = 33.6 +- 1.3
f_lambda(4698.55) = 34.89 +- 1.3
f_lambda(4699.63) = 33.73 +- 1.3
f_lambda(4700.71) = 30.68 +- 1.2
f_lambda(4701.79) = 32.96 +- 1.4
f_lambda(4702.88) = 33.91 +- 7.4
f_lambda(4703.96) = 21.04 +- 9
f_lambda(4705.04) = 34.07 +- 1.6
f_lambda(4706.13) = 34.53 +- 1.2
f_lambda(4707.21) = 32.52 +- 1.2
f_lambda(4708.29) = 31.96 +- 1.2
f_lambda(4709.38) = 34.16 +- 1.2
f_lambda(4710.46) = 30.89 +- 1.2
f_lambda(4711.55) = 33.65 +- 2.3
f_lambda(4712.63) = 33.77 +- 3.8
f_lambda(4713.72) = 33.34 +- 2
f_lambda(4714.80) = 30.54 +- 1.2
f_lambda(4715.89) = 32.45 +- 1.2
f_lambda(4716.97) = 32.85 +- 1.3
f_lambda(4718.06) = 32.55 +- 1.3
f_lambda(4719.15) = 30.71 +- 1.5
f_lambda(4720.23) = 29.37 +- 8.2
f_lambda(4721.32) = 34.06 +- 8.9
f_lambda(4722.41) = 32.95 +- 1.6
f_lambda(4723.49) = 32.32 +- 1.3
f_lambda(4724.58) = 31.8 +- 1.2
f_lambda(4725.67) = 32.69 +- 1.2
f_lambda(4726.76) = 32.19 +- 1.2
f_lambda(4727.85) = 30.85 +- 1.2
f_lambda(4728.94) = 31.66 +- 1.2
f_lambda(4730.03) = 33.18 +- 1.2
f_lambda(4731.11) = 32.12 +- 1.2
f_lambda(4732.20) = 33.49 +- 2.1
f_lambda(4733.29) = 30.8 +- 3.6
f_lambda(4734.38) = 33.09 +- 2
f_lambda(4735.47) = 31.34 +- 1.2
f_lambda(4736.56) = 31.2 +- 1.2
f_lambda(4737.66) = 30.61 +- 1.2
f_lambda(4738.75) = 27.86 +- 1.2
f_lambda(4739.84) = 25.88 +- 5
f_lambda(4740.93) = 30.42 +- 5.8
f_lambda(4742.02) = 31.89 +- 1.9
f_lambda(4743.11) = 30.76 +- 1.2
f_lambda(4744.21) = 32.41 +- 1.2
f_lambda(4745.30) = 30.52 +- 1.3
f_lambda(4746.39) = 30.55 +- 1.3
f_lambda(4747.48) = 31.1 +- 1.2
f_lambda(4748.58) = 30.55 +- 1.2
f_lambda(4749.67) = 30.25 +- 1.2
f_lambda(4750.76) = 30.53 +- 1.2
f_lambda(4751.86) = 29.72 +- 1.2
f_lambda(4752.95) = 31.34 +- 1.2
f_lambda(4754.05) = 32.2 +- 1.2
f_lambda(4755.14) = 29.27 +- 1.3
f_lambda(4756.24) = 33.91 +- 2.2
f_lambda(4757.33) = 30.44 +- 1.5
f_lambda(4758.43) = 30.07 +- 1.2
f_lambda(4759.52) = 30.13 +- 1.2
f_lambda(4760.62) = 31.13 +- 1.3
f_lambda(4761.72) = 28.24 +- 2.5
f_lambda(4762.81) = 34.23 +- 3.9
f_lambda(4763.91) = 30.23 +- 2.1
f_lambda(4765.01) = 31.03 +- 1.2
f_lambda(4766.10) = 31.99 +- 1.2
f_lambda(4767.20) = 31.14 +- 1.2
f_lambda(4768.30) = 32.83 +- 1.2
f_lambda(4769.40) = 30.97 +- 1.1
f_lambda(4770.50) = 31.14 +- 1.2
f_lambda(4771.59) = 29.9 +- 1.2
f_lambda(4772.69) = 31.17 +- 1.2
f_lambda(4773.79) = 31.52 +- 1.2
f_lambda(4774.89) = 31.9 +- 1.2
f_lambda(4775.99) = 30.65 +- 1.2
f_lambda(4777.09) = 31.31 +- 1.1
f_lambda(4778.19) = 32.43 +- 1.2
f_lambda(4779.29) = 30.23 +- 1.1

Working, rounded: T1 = 9.6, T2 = 1.13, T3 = 10.8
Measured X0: 2.7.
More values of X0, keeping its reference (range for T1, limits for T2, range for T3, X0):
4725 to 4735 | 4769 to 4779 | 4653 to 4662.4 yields 3.2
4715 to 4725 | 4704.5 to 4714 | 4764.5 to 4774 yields 3.2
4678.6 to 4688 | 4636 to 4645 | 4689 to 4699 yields 3.0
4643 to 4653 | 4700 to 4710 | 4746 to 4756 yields 3.6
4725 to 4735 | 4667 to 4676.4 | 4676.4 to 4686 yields 3.0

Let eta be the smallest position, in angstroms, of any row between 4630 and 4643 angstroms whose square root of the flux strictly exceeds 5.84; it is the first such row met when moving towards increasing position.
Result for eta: 4630.88 angstroms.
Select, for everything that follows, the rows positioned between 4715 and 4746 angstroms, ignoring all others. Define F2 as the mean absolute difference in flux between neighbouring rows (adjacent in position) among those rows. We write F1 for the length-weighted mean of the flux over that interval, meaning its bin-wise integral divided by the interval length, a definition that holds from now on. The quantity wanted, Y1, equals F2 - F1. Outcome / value -30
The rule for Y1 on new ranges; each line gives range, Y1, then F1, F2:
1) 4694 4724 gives -30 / 33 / 2.39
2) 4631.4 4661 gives -33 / 35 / 1.76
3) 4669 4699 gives -33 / 35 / 1.26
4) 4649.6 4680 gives -33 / 34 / 1.57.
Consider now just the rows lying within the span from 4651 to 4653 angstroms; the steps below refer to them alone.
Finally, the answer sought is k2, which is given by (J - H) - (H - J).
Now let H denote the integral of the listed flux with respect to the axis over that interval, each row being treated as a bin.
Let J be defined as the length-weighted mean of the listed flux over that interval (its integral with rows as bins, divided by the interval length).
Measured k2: -69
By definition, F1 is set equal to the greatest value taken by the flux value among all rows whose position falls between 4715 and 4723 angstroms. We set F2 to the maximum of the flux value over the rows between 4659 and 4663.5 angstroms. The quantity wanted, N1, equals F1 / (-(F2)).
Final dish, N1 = -0.91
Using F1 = 34.06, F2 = 37.38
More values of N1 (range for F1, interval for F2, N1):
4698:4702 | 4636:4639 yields -0.92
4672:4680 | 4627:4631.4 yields -1.00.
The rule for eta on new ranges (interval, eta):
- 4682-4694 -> 4683.42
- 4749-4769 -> 4762.81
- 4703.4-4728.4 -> 4706.13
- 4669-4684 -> 4674.80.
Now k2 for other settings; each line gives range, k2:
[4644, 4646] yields -71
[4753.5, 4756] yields -93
